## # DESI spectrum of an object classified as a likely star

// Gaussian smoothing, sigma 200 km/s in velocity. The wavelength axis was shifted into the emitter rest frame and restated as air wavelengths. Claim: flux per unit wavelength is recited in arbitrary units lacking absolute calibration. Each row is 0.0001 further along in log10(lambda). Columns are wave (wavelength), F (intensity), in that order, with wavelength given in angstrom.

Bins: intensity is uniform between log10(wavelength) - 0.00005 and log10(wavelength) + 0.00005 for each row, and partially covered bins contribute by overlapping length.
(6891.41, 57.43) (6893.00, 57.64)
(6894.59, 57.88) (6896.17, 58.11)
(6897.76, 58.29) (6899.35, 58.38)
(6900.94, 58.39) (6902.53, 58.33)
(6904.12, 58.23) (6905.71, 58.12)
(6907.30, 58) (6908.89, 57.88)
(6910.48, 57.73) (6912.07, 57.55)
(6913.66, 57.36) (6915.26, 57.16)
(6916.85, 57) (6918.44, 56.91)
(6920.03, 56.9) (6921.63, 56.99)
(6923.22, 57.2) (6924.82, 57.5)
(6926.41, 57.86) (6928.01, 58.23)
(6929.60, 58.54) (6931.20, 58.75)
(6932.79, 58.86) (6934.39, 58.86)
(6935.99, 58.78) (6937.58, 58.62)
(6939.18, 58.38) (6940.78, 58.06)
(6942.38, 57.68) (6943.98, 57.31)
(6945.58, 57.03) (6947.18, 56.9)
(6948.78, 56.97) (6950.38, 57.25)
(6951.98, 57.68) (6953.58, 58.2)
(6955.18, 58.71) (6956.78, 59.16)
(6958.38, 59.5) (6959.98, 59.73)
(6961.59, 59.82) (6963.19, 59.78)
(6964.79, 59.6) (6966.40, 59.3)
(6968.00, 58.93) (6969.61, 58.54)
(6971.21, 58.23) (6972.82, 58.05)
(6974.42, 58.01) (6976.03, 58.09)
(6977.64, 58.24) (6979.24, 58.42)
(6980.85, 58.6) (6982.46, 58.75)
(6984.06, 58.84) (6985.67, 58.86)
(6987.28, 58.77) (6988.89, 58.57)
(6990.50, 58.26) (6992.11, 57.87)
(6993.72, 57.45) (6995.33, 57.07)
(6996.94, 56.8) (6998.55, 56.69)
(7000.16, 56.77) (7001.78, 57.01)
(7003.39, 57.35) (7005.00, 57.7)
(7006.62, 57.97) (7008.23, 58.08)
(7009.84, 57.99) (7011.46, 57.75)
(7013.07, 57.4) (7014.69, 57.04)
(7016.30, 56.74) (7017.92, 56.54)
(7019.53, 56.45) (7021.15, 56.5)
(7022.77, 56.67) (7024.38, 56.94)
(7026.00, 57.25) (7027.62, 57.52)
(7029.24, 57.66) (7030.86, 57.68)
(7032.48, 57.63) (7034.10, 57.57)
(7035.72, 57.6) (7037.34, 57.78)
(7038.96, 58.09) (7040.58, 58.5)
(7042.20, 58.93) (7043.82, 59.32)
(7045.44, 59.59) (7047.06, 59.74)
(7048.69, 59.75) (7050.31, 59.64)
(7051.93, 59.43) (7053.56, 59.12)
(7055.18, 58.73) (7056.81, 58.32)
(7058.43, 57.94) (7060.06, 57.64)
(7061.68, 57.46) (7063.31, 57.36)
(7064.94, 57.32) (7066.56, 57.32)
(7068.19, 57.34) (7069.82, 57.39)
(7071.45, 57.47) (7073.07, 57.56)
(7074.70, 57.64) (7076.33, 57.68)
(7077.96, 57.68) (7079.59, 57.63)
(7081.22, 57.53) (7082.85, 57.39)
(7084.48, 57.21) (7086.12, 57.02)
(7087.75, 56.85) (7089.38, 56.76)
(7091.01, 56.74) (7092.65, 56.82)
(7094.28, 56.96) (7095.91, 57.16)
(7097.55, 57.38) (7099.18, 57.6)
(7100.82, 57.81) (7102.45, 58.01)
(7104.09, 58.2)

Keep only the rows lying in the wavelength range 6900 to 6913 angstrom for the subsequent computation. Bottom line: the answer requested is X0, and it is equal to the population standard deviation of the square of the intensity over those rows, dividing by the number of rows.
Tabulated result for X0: 32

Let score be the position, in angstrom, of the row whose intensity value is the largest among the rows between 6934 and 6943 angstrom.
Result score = 6934.39 angstrom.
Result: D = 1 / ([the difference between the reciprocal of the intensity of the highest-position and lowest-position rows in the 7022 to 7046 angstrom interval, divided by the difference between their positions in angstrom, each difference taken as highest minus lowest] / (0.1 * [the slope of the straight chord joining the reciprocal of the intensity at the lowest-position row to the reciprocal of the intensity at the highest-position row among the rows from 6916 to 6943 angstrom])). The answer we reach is 0.02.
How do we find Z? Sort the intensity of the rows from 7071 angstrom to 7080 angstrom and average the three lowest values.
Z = 57.6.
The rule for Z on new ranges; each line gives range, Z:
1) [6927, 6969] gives 57.0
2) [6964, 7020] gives 56.6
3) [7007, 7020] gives 56.6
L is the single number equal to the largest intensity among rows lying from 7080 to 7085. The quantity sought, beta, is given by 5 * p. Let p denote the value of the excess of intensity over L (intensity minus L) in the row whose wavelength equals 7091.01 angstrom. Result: -4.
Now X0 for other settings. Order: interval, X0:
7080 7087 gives 22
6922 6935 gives 70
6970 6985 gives 34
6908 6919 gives 39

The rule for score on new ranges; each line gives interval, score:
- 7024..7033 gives 7030.86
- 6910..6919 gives 6910.48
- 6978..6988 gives 6985.67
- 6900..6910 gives 6900.94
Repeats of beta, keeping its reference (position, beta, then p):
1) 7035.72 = 0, 0.1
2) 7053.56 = 8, 1.6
